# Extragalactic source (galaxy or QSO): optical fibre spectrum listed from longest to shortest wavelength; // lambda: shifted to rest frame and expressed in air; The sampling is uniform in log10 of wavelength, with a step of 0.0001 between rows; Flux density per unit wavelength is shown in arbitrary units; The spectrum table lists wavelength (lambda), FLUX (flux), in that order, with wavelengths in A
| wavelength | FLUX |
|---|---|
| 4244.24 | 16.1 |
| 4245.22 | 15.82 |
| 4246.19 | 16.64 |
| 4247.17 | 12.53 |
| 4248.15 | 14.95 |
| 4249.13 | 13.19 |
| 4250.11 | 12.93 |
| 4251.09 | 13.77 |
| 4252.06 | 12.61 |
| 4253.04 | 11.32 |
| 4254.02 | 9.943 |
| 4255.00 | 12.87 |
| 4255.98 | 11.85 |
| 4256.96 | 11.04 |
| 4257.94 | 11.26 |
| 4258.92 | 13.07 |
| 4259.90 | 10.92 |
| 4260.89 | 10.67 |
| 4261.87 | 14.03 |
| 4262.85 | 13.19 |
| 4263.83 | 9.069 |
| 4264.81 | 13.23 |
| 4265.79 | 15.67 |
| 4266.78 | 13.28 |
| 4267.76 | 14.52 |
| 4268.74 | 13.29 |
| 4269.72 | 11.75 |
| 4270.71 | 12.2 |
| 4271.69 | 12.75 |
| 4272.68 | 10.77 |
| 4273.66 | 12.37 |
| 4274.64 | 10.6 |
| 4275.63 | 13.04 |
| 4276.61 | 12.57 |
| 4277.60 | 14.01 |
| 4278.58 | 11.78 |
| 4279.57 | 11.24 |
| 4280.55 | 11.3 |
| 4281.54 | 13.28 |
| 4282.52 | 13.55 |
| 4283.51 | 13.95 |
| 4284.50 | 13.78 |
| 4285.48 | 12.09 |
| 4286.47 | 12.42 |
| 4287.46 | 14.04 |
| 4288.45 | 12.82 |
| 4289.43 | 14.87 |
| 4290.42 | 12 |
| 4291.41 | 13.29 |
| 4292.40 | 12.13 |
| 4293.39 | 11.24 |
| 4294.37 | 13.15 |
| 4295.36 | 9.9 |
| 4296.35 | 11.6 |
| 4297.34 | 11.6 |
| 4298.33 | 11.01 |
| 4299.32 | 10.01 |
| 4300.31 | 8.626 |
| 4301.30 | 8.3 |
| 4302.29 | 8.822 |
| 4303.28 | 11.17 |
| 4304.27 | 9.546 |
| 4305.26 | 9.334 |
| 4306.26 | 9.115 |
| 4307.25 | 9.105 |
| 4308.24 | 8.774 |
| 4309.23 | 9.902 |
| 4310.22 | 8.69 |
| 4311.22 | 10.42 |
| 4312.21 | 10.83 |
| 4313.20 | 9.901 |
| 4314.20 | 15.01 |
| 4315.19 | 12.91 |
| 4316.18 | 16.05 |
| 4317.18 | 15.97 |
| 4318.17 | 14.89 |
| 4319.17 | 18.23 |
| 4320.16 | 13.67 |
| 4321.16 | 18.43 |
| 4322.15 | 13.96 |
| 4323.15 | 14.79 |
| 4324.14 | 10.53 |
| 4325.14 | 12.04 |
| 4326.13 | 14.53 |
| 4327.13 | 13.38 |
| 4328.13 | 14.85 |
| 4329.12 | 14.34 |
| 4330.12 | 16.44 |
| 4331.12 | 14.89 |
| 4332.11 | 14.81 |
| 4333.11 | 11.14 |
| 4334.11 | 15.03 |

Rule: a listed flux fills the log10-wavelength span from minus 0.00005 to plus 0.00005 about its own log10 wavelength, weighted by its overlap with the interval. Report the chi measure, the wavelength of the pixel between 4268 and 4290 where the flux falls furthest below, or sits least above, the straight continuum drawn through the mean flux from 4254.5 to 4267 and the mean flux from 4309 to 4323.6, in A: 4274.64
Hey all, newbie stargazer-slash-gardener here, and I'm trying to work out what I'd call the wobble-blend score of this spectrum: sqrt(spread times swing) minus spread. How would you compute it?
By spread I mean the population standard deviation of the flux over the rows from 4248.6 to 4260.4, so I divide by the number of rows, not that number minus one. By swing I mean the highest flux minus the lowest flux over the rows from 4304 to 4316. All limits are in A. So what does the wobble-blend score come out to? 1.5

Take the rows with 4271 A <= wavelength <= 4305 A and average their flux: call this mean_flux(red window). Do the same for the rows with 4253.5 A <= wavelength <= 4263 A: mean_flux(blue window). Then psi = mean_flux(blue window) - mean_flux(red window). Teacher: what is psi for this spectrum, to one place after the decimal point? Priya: 0.0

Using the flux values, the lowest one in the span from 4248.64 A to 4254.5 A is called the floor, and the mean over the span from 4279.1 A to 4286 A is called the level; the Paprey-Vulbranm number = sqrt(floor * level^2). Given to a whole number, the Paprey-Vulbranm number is 40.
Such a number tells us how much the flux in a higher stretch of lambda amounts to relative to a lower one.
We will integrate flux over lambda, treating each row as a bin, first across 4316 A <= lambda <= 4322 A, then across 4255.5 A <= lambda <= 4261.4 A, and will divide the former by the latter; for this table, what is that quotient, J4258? 1.43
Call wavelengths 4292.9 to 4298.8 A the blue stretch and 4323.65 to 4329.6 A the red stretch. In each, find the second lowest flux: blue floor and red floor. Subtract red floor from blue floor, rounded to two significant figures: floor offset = -1.0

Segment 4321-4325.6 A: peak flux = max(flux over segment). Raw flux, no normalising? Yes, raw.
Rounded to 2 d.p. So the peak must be 18.43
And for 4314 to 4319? 16.05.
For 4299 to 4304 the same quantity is 11.17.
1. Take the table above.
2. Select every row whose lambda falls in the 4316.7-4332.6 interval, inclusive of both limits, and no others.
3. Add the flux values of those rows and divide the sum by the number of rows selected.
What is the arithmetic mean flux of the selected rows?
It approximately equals 14.7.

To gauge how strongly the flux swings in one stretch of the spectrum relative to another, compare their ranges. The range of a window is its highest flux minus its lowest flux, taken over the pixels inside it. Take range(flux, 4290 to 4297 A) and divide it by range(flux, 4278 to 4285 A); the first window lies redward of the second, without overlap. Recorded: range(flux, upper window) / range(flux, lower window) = 1.3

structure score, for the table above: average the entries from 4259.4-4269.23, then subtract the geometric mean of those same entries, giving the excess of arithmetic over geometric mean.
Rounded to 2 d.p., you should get 0.15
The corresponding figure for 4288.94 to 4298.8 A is 0.07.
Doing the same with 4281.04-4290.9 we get 0.03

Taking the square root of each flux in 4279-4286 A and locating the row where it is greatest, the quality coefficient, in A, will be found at 4283.51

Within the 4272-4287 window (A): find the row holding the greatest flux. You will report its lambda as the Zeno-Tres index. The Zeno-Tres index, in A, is 4277.60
